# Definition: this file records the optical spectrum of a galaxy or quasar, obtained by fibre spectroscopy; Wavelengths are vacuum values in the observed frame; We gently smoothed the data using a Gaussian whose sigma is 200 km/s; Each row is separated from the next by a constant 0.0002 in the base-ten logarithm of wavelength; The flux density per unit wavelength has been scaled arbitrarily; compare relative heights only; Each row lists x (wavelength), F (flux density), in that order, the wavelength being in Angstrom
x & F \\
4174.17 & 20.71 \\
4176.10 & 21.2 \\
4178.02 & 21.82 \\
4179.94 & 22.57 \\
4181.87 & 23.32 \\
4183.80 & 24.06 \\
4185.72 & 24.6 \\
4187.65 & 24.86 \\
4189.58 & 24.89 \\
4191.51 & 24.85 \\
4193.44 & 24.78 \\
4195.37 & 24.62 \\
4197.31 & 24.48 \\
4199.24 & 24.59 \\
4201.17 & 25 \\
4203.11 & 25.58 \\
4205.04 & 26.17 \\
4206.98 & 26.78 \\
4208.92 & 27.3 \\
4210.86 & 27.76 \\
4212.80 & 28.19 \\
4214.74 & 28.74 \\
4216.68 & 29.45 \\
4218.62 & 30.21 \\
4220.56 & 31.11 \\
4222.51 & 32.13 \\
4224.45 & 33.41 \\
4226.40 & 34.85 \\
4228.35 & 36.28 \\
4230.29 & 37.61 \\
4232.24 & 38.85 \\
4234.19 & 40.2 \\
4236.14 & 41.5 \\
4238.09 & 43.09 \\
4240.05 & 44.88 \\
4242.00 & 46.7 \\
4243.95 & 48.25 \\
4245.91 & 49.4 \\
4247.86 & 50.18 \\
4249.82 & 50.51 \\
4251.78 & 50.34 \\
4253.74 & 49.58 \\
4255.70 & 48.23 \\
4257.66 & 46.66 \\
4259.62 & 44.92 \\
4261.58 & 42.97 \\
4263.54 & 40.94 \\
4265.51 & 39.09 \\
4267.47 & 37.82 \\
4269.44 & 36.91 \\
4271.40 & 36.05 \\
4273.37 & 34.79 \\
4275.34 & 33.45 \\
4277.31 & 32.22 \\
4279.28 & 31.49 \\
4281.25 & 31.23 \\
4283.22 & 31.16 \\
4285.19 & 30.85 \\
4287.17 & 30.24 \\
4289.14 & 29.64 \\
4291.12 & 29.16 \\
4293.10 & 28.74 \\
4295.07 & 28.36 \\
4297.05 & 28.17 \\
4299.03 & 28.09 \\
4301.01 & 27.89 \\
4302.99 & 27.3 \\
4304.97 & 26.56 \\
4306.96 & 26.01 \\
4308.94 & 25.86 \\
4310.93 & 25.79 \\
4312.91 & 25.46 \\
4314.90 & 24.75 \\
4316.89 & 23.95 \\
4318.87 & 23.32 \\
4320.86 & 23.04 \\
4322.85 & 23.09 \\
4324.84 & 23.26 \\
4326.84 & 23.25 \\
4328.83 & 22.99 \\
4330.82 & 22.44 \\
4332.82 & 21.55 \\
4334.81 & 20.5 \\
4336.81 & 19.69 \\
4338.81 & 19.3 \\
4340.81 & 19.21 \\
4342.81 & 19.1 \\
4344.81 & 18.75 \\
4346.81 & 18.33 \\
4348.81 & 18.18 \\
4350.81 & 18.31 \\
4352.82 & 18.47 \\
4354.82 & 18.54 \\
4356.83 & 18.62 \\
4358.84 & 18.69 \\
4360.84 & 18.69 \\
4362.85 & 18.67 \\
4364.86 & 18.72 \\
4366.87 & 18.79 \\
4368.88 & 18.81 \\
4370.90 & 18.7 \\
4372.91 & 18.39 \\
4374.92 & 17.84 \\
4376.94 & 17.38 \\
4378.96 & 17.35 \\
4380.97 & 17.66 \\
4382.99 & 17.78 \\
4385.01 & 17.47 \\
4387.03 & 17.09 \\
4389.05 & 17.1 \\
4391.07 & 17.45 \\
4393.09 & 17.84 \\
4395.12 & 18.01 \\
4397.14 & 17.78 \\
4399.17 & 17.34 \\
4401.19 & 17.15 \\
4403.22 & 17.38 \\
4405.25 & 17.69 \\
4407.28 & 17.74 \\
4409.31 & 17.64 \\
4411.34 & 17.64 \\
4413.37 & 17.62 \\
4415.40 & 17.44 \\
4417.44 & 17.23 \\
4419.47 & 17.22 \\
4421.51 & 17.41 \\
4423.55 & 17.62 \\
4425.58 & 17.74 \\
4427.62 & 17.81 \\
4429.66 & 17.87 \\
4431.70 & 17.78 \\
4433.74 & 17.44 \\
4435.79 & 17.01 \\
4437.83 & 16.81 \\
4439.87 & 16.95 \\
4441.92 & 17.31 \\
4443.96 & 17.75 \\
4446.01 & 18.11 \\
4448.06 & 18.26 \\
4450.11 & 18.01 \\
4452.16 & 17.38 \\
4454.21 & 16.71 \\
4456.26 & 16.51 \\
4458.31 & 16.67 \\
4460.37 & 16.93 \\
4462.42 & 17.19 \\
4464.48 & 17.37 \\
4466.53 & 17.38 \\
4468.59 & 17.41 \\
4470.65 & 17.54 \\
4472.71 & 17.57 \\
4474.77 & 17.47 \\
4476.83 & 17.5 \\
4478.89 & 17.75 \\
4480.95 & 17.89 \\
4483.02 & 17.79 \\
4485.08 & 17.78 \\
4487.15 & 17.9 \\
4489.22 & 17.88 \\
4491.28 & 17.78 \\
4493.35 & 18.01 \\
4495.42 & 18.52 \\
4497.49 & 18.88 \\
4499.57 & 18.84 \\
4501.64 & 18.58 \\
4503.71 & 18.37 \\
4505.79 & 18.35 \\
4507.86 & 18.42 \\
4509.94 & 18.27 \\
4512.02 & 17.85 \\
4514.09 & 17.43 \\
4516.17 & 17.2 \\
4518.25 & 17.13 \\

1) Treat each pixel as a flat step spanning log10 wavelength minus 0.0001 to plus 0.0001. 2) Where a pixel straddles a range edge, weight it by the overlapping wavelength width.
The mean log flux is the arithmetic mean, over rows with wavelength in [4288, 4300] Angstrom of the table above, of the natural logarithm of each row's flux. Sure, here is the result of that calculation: 3.36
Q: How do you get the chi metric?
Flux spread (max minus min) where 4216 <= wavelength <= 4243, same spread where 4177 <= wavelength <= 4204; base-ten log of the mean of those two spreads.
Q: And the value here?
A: 1.0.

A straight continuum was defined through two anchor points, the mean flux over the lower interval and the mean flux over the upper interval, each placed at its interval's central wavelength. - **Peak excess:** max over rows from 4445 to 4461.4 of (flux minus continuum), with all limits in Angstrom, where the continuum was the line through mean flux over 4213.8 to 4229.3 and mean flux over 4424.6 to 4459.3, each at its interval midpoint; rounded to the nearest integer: 1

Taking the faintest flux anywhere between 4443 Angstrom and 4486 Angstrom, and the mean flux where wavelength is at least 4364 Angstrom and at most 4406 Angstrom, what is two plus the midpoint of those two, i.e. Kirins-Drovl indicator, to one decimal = 19.2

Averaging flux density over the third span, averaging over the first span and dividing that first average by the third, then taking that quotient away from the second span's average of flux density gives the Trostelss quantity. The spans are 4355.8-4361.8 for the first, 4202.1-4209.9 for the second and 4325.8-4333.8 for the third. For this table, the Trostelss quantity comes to 25.6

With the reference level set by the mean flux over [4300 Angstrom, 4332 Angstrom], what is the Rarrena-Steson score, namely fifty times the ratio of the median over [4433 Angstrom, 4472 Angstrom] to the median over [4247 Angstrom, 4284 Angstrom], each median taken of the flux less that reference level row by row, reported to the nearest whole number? -25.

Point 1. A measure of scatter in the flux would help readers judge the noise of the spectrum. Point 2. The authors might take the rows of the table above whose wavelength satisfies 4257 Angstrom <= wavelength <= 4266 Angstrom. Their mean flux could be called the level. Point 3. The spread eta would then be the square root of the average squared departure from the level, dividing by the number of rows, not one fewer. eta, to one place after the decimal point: 2.7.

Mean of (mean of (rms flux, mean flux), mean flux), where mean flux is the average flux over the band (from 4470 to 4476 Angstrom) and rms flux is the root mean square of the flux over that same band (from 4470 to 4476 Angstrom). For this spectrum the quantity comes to 17.5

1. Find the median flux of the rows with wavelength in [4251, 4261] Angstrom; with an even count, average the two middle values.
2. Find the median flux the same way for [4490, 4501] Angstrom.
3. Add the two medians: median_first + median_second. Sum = 67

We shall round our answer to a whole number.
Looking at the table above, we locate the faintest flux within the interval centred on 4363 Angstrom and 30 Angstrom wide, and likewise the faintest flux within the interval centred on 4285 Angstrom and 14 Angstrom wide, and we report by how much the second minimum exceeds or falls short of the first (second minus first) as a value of 12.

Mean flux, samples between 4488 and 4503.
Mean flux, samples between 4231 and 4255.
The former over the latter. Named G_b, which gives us 0.40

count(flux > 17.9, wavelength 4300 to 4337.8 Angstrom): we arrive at 19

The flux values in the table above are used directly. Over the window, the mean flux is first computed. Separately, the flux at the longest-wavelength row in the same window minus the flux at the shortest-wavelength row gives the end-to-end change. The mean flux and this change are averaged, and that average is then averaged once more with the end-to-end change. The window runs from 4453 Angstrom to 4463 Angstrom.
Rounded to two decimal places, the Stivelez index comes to 4.56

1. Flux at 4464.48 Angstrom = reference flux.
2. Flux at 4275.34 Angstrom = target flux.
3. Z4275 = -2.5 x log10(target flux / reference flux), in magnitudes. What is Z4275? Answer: -0.7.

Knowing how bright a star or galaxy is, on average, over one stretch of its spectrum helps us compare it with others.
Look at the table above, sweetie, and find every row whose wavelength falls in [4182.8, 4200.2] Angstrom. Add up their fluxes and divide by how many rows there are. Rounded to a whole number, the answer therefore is 25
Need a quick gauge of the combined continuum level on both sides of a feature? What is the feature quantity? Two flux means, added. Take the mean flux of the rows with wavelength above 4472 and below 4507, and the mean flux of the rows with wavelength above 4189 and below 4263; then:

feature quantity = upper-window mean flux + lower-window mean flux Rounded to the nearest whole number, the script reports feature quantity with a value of 54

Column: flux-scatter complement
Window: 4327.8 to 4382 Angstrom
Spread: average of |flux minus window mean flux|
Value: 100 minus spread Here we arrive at 99.1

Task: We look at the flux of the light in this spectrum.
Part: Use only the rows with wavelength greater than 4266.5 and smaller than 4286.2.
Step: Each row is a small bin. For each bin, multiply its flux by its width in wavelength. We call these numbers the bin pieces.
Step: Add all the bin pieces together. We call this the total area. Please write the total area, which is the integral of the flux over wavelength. 662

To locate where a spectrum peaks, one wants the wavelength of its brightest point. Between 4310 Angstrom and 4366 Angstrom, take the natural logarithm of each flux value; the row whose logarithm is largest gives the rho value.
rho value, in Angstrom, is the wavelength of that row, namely 4310.93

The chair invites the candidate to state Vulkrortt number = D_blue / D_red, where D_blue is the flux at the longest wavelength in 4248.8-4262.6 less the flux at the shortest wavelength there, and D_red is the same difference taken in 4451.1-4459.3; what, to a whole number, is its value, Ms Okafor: 11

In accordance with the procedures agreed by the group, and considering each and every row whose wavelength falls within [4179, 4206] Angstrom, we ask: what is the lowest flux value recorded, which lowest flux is 22.57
